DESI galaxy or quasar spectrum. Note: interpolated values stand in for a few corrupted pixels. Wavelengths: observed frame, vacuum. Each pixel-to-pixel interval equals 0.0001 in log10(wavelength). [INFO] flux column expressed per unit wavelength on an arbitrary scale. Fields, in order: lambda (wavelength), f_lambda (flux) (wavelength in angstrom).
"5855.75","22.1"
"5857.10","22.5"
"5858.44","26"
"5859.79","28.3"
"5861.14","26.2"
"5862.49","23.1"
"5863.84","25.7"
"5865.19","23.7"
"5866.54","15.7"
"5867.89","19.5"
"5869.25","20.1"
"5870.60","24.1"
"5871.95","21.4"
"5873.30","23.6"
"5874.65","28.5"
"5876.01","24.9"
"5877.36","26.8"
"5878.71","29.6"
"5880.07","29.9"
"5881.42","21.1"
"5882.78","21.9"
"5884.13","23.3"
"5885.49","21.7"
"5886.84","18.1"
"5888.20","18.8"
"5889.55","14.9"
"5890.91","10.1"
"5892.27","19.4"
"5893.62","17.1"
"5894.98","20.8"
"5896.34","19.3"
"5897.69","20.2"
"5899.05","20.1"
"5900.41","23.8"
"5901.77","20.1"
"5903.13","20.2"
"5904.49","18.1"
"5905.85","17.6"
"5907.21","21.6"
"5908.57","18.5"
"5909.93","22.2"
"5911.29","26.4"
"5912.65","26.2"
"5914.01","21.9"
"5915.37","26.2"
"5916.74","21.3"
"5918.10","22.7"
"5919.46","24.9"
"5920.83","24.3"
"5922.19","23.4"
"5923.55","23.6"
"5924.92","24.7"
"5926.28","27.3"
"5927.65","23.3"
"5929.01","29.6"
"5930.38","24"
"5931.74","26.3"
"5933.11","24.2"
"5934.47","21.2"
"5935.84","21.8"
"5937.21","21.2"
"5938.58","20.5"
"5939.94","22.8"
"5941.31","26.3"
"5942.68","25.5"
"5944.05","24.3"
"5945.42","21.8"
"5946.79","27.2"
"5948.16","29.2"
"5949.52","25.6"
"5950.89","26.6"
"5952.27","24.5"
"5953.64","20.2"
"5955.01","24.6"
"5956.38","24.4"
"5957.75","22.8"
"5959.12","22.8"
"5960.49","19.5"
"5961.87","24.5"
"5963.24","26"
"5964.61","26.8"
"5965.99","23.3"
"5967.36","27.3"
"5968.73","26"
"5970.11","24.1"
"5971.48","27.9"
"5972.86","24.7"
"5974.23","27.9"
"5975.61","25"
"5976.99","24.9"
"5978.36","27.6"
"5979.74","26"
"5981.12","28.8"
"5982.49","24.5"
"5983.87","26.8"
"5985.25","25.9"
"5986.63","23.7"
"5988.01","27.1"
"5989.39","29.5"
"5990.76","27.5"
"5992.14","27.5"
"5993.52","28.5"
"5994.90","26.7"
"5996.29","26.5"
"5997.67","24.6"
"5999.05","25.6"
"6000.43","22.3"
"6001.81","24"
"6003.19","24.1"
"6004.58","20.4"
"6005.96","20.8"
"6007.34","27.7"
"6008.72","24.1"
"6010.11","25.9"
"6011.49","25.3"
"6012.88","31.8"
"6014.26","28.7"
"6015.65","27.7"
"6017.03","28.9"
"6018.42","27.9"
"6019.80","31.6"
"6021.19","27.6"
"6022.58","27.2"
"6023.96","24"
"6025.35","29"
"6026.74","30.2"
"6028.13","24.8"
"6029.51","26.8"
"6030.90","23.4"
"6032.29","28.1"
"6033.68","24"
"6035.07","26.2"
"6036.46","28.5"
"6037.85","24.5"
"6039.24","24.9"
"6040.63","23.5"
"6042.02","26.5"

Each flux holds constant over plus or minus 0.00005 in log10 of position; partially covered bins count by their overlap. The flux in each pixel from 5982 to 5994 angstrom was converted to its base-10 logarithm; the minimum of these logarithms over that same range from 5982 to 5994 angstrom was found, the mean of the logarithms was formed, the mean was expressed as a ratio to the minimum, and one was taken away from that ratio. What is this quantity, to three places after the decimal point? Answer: 0.038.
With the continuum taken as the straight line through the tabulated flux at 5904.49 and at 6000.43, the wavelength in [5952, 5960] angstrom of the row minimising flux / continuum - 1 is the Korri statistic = 5953.64 angstrom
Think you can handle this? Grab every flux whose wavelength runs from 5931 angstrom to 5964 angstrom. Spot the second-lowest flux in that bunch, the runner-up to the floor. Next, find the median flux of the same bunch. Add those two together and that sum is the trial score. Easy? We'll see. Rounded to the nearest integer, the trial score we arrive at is 45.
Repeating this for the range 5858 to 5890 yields 39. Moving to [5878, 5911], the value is 35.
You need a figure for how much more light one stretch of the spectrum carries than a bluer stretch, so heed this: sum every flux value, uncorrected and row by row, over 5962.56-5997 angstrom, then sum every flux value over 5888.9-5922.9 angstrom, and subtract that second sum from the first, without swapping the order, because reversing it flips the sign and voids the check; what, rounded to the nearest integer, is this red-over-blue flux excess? 139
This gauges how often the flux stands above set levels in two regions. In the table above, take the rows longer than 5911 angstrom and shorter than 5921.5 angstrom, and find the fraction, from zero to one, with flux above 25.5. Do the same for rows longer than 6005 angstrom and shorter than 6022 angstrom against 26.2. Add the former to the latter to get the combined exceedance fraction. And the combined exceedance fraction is 1.04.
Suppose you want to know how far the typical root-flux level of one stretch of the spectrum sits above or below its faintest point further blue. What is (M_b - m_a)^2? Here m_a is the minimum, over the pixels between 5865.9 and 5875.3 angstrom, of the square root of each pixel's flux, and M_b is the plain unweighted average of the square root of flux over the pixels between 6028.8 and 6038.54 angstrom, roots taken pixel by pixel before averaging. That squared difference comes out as 1.3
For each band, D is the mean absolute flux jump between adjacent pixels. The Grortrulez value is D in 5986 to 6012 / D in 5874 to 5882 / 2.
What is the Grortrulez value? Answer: 0.29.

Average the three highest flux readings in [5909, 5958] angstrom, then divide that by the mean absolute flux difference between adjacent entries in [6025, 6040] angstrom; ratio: 9.7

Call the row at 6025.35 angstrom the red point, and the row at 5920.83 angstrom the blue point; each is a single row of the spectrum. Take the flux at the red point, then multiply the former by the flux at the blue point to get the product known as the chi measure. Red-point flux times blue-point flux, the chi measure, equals 705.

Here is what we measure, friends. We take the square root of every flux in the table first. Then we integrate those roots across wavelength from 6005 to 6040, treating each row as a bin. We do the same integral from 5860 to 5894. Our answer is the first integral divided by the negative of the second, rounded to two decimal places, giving -1.14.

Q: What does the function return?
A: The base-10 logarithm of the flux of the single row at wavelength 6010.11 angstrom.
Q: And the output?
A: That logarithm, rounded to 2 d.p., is 1.41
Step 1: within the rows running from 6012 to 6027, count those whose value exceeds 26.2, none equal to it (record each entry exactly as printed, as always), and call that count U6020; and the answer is 10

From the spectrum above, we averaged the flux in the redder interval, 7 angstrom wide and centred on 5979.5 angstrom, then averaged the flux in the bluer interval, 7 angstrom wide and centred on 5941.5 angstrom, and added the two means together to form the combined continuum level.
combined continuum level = 50.2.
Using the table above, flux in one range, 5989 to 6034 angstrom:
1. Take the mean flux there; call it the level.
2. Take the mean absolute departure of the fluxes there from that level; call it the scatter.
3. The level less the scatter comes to 24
